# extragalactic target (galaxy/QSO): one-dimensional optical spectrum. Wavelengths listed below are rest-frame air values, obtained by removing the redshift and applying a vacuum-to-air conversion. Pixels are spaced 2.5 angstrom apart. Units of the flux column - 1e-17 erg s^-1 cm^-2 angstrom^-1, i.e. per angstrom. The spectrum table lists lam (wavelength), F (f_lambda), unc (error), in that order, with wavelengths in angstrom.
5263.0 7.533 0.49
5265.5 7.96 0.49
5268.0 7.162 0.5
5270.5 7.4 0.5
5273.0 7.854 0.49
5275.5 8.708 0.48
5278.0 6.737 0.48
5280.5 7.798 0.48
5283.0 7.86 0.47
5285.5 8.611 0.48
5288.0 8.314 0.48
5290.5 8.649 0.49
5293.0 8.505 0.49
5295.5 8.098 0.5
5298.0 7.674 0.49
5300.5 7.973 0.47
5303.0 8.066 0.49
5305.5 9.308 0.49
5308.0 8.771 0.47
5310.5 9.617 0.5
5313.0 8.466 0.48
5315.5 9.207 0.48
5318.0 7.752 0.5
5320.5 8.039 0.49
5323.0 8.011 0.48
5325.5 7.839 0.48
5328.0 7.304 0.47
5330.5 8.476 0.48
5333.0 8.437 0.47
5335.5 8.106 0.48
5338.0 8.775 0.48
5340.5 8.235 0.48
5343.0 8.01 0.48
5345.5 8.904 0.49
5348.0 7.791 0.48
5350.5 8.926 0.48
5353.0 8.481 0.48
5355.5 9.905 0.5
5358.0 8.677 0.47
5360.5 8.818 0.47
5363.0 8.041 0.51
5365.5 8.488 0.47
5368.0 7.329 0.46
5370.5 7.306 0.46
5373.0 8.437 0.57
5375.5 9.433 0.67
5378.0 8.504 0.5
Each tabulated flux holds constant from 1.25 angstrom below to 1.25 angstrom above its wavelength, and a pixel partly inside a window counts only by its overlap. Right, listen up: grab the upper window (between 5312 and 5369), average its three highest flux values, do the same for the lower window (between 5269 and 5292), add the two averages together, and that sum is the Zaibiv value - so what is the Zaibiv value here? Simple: 18.00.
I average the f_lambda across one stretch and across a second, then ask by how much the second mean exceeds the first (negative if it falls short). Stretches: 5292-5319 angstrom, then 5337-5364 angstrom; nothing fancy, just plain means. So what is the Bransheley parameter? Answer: 0.1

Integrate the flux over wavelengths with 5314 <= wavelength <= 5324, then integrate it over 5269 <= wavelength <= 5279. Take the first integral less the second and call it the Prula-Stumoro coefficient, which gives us 5.8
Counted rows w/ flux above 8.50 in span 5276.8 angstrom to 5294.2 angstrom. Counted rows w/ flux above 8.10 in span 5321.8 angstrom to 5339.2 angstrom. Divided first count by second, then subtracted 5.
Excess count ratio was -4.25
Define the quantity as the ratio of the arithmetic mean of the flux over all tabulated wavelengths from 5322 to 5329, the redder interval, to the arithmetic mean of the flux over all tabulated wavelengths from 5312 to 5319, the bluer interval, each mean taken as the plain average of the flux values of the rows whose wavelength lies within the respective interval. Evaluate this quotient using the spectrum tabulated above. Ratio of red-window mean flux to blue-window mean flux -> 0.91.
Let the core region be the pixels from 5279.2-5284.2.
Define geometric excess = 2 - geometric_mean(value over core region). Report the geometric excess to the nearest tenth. -5.8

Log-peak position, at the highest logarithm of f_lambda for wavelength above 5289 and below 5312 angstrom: 5310.5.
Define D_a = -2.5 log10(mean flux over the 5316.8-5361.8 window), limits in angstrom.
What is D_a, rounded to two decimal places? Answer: -2.31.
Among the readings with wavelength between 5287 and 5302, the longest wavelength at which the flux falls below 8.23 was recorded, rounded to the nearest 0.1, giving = 5300.5 angstrom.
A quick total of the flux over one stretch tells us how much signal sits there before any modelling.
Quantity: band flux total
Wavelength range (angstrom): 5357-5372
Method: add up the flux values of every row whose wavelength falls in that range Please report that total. 48.7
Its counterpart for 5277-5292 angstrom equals 48.0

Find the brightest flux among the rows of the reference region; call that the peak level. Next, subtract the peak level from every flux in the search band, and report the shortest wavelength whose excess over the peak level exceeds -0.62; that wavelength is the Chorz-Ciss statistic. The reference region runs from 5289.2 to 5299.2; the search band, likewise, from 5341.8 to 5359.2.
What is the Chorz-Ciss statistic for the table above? 5345.5 angstrom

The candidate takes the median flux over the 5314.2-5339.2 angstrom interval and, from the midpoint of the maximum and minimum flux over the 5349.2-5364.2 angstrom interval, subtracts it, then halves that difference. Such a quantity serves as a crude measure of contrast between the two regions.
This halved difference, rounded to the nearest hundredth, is 0.45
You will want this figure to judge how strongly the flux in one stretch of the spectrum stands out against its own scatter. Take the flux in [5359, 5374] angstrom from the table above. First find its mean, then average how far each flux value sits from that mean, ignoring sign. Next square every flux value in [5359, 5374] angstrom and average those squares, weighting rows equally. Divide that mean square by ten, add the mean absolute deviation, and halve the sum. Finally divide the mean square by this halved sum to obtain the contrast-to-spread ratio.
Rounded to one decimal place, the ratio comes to 18.6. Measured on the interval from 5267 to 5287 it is 18.5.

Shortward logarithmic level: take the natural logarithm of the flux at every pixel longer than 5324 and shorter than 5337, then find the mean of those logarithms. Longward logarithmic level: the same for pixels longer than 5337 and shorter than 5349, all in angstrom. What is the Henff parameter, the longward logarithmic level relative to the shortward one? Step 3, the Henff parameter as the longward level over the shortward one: 1.02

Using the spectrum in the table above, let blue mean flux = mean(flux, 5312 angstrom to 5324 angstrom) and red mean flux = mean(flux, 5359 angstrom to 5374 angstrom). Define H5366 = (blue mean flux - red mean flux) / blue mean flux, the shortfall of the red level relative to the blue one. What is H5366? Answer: 0.027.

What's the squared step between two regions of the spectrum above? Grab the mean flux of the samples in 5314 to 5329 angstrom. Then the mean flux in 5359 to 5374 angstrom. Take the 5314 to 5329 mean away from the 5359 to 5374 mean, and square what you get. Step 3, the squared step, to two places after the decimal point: 0.00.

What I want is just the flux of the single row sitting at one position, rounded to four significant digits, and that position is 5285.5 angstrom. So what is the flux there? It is 8.611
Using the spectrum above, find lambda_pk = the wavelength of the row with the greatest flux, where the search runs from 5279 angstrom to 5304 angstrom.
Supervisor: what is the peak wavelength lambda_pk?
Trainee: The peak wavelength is 5290.5 angstrom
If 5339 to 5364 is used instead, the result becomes 5355.5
